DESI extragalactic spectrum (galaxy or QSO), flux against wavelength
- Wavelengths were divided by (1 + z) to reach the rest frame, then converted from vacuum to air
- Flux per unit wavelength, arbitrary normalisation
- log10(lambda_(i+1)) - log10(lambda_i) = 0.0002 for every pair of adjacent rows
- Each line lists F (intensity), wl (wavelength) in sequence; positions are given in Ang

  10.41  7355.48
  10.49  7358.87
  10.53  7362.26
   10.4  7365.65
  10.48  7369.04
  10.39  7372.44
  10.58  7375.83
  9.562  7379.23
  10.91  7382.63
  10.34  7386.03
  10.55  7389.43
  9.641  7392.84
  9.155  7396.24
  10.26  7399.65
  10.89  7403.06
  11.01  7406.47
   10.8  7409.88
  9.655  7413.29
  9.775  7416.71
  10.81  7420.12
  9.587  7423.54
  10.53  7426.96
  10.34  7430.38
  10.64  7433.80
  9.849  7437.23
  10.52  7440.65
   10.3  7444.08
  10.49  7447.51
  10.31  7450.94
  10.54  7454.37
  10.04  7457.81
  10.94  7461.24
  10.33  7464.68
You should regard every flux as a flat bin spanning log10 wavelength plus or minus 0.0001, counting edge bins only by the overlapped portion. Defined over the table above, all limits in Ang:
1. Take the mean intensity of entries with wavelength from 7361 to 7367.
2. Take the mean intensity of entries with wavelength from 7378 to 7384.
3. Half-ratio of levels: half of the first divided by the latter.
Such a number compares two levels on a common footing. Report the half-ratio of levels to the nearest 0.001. 0.511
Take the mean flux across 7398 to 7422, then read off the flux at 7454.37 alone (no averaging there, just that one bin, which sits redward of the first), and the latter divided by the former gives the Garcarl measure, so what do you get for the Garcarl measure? 1.008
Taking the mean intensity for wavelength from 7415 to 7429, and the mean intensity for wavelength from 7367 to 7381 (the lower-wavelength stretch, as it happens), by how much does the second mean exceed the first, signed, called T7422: 0.08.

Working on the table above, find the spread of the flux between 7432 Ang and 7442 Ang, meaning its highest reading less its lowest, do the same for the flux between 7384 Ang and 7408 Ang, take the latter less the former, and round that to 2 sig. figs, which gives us 1.1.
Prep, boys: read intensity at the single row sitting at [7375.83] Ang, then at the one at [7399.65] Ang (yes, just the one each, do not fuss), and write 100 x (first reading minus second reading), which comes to 32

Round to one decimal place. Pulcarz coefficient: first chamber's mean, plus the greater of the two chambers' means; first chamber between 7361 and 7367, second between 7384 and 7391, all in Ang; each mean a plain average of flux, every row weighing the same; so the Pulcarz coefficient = 20.9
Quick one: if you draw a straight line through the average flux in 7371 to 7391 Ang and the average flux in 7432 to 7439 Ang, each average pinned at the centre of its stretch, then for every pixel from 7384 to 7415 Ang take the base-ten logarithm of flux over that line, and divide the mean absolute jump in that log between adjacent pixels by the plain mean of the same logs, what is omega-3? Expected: -6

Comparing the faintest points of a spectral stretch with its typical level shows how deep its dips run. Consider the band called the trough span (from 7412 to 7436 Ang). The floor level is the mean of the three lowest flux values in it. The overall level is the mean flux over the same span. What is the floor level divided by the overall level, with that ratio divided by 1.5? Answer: 0.633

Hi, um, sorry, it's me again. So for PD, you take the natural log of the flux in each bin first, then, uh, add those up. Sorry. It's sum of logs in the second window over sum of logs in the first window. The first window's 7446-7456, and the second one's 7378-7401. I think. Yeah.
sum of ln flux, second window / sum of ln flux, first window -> 2.3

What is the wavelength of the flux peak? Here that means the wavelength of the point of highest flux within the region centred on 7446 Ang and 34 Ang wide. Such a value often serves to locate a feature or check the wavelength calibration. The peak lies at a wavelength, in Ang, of 7461.24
